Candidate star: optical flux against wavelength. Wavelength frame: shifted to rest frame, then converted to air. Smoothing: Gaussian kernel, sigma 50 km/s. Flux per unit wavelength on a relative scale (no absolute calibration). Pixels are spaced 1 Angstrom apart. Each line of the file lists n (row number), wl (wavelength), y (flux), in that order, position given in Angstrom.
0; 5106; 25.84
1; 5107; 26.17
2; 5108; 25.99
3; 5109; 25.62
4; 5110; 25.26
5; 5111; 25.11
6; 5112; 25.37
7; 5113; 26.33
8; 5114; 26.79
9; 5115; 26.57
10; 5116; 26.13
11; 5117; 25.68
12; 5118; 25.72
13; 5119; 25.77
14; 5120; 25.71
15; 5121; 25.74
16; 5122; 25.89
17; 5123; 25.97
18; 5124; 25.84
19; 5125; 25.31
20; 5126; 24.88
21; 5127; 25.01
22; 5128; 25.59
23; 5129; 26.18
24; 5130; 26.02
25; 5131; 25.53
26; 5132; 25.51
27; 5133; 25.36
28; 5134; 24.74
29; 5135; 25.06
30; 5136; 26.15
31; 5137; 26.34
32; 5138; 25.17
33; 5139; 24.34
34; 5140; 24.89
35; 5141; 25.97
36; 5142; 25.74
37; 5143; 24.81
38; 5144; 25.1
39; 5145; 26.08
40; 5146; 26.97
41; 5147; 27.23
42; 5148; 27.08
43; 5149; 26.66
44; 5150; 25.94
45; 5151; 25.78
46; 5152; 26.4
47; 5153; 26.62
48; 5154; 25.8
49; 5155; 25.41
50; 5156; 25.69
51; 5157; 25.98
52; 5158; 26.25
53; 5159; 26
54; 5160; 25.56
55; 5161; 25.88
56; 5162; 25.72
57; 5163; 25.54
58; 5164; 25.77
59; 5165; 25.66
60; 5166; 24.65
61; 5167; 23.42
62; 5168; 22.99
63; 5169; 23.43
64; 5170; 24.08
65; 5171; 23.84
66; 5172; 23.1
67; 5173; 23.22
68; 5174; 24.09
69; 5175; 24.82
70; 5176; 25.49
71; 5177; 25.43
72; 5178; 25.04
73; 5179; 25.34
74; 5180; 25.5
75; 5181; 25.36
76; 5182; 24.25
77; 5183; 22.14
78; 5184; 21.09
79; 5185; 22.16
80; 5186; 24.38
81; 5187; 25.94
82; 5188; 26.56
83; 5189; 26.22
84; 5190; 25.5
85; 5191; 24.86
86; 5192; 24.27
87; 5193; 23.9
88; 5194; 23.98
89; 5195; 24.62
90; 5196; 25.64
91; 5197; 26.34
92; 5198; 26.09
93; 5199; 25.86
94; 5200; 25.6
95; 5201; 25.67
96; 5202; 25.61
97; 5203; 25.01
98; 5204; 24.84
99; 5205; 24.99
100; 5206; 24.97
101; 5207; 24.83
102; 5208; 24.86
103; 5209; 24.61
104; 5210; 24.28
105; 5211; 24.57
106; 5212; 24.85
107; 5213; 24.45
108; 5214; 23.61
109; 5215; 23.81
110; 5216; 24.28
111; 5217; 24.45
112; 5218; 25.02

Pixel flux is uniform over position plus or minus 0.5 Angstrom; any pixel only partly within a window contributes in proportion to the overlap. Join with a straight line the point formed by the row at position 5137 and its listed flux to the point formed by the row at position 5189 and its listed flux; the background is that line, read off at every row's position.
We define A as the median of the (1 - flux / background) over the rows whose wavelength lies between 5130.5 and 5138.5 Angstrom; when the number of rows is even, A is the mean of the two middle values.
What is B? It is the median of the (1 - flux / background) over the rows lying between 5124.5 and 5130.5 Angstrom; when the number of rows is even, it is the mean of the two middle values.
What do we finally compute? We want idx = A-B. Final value 0.00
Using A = 0.03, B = 0.0347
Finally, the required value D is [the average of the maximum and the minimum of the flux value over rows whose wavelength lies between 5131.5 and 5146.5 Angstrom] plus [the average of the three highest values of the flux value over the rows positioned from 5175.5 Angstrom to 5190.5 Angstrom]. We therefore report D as 51.9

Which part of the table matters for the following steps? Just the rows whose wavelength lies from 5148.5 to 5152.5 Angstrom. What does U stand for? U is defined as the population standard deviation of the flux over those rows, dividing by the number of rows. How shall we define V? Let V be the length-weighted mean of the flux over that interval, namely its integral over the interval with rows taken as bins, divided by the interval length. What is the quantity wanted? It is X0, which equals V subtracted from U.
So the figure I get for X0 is -25.8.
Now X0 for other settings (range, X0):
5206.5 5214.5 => -24.1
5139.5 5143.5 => -24.8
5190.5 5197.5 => -24.0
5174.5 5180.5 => -25.0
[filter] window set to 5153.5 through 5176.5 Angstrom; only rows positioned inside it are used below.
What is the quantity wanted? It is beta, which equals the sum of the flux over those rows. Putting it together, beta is 572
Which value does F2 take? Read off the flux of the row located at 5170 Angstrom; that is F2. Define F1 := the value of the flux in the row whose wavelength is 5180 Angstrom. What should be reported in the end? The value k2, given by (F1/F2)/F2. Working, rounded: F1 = 25.5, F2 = 24.08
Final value 0.044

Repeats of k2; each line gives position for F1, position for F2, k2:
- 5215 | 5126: 0.038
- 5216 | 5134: 0.040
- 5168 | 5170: 0.040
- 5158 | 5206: 0.042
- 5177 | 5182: 0.043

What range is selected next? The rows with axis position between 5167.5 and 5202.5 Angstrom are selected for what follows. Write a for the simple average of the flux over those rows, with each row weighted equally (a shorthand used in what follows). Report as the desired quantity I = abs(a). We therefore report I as 24.64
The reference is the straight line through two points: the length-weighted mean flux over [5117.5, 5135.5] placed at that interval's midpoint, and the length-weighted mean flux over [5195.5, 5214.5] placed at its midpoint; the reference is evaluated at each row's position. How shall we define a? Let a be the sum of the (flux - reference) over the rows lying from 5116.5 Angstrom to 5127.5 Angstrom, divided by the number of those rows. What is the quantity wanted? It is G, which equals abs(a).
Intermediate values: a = 0.02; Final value 0.02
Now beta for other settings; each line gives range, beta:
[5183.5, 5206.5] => 574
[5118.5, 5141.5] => 587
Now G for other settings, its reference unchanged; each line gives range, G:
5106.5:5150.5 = 0.22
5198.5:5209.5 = 0.07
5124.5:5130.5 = 0.04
